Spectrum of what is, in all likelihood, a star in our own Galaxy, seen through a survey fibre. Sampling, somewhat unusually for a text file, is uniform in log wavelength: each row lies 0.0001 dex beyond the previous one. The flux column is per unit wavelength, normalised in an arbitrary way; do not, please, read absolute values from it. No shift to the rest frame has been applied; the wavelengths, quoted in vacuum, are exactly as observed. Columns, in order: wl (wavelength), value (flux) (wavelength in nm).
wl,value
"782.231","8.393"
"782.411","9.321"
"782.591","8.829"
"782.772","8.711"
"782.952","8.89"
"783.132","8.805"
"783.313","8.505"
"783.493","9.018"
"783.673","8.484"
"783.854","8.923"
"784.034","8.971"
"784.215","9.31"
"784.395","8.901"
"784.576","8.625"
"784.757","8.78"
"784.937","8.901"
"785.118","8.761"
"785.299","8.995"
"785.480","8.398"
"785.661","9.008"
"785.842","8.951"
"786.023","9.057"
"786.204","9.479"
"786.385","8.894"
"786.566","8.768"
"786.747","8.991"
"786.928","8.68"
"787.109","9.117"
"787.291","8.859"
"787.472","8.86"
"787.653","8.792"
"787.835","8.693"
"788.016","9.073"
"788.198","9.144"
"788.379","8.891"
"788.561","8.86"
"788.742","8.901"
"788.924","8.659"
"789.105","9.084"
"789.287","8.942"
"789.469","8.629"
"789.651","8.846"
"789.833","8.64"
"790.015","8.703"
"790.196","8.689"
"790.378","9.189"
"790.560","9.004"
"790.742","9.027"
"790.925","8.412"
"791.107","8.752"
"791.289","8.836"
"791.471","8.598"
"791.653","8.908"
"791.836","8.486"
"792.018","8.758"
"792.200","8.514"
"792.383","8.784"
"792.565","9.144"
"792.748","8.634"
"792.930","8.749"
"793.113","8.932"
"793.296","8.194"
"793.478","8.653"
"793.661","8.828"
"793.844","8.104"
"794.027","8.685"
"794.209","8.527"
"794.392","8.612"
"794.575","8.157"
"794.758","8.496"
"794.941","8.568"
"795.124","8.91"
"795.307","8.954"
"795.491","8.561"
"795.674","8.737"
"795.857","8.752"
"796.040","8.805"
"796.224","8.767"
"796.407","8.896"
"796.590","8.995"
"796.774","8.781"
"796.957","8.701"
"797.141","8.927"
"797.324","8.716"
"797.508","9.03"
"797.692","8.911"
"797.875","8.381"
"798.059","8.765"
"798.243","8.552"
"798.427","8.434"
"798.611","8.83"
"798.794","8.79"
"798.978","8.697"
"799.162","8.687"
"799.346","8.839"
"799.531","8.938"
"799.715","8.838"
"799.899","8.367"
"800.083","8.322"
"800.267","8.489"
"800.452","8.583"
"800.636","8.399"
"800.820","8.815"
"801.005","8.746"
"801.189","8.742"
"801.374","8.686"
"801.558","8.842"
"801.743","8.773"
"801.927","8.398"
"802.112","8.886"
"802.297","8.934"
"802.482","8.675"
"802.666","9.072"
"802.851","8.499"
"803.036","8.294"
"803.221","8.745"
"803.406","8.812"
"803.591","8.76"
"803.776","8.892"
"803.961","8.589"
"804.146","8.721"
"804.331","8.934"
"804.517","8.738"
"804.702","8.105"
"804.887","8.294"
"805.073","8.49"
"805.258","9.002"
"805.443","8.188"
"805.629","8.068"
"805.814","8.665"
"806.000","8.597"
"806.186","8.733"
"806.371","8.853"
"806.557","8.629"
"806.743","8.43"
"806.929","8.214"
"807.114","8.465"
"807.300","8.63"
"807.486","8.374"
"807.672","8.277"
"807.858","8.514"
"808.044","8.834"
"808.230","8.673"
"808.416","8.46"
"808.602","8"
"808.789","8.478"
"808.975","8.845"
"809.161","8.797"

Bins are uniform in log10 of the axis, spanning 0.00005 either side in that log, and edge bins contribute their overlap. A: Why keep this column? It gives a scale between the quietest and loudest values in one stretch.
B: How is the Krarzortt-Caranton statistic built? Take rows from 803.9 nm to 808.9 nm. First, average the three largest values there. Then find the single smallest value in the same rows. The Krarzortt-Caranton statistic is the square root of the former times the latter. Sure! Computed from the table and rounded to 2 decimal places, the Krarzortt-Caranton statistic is 8.45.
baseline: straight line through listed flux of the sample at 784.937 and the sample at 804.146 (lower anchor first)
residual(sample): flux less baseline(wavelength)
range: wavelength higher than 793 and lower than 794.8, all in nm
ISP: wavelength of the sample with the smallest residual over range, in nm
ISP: 793.844 nm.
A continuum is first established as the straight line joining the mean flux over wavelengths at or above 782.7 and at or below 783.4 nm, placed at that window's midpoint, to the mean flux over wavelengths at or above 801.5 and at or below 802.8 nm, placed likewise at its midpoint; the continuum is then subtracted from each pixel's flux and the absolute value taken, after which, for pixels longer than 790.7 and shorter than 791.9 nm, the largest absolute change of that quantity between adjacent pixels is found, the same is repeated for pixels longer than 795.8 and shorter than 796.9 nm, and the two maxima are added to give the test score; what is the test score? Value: 0.55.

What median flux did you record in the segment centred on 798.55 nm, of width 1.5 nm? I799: 8.69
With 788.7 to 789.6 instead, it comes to 8.90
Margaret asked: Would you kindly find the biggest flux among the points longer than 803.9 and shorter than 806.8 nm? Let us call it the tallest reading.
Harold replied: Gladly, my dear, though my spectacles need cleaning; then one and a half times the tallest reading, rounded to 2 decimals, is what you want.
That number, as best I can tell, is 13.50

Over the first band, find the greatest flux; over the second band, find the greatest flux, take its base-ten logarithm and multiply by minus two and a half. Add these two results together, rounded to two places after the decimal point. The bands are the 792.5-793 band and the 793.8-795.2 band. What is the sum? 6.77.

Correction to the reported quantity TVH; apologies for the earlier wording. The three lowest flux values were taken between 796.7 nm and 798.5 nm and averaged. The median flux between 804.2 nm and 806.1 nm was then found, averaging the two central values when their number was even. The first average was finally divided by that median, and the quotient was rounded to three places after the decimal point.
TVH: 0.990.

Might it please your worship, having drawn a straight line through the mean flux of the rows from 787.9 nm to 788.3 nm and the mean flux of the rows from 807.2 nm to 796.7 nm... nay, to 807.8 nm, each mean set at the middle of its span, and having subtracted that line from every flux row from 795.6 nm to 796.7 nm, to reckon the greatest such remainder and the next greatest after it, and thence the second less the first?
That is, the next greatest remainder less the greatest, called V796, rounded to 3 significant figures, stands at -0.105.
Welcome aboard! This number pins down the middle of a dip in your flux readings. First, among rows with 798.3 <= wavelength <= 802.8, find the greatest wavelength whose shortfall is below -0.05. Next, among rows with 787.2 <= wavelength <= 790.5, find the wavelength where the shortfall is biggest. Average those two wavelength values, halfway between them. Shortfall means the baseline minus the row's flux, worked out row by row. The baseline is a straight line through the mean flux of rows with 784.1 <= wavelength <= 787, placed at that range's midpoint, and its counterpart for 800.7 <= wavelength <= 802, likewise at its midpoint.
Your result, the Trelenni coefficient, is 796.07 nm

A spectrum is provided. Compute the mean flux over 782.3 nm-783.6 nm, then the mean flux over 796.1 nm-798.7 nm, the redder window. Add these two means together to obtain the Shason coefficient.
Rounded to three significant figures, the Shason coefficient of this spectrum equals 17.6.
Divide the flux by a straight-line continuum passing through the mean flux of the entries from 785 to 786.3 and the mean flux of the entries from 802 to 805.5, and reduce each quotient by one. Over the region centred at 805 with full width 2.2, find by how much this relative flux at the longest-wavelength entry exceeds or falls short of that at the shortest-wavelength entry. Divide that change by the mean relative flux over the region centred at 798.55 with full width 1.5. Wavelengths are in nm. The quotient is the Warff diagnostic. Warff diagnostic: 0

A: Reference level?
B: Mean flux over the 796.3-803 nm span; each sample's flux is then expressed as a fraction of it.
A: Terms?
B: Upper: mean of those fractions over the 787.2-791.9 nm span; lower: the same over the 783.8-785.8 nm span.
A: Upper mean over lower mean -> 0.995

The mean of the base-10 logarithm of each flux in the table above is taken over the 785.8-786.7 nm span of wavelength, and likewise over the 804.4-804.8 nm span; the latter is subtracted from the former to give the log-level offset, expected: 0.030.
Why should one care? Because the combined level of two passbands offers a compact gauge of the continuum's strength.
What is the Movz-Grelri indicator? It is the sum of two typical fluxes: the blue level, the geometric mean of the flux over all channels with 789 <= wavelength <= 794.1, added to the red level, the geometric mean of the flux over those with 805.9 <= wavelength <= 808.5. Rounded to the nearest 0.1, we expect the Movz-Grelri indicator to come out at 17.3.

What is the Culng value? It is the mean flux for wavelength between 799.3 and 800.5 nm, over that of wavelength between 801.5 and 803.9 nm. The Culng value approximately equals 0.99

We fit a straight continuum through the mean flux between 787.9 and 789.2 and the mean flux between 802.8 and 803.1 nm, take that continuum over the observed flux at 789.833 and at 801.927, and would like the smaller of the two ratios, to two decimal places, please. 1.00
